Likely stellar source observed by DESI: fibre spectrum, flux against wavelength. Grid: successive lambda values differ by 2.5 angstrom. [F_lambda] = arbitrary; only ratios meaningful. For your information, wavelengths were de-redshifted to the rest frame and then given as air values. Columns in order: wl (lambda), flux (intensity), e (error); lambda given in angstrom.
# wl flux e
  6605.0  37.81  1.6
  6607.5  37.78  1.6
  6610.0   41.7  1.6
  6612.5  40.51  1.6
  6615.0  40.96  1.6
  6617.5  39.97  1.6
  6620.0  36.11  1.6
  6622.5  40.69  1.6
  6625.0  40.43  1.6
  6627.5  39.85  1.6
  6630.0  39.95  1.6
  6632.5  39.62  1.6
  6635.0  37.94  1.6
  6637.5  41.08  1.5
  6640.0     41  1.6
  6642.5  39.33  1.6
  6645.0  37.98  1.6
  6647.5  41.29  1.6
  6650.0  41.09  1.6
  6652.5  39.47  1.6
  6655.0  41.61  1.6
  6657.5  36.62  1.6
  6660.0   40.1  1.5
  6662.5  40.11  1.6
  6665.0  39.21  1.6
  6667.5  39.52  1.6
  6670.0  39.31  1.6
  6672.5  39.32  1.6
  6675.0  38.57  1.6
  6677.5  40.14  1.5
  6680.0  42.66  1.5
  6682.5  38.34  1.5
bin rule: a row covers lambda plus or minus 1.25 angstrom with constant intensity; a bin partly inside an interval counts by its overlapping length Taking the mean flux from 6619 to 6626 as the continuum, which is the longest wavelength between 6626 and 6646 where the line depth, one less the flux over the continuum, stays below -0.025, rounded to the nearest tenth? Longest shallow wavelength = 6640.0 angstrom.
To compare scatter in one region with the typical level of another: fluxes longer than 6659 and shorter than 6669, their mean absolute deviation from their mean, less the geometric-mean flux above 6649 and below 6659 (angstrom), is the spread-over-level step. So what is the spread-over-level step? -39.3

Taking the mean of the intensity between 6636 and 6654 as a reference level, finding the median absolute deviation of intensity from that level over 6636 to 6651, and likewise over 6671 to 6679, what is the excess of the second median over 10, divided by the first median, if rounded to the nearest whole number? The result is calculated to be -10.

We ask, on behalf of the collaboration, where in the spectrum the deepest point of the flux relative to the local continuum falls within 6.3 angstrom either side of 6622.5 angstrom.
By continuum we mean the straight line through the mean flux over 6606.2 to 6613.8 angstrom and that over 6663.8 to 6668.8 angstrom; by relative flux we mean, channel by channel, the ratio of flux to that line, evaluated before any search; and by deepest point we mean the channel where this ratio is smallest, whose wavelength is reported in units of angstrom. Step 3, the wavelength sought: 6620.0 angstrom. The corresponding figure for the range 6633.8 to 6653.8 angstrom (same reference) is 6635.0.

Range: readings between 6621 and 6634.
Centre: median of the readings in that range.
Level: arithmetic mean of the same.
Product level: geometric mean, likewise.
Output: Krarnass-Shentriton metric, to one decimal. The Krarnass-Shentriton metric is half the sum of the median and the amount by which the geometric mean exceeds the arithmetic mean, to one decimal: 20.0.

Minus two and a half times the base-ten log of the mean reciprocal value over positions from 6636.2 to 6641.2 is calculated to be 4.03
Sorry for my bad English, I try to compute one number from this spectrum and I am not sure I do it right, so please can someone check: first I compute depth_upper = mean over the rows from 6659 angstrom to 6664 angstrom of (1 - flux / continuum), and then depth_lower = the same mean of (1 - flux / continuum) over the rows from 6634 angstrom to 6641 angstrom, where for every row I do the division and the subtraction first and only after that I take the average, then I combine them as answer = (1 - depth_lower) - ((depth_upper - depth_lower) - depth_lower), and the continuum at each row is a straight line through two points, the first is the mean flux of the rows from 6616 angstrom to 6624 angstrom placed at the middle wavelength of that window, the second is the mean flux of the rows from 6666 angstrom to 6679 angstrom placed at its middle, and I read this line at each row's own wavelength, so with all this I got 1.00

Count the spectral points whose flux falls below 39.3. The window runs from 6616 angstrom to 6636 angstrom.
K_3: 2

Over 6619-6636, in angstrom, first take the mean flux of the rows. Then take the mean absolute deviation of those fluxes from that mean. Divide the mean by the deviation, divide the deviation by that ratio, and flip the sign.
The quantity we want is -0.040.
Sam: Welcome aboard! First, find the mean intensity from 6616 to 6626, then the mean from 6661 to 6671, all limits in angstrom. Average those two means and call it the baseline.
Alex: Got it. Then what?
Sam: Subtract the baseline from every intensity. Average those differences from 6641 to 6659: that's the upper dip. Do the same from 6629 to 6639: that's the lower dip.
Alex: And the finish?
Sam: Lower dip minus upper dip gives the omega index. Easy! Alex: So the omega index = 0.02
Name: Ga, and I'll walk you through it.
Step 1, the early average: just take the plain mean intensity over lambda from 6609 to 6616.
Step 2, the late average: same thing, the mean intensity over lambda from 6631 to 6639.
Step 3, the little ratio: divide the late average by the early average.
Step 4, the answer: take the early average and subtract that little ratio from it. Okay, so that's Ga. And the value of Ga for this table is 40.1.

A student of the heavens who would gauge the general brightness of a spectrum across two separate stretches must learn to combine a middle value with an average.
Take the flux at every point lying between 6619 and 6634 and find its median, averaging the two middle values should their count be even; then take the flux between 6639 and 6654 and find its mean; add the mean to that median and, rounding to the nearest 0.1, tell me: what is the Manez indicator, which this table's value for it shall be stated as 79.9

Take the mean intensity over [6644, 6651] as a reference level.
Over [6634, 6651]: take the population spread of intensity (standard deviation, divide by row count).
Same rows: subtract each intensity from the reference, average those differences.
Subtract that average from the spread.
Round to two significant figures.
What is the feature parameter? 1.2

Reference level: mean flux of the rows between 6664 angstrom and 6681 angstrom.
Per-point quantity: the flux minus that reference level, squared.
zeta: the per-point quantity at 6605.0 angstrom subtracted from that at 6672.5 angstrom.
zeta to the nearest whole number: -4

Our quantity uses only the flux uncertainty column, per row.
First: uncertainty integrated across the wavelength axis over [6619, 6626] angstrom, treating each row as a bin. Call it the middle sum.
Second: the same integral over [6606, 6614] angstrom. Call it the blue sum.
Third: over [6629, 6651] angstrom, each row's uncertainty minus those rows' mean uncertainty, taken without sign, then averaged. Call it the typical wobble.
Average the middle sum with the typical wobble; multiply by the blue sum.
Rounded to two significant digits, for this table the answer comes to 72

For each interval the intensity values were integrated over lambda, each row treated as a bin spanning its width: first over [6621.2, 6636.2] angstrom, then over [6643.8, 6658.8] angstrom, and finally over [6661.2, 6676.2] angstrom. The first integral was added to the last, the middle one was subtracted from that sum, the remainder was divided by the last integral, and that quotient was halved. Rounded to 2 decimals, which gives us 0.50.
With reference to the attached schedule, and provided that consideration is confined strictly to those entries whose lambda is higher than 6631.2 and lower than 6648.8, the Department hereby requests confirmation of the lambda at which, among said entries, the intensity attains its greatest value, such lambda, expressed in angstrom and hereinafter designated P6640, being 6647.5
